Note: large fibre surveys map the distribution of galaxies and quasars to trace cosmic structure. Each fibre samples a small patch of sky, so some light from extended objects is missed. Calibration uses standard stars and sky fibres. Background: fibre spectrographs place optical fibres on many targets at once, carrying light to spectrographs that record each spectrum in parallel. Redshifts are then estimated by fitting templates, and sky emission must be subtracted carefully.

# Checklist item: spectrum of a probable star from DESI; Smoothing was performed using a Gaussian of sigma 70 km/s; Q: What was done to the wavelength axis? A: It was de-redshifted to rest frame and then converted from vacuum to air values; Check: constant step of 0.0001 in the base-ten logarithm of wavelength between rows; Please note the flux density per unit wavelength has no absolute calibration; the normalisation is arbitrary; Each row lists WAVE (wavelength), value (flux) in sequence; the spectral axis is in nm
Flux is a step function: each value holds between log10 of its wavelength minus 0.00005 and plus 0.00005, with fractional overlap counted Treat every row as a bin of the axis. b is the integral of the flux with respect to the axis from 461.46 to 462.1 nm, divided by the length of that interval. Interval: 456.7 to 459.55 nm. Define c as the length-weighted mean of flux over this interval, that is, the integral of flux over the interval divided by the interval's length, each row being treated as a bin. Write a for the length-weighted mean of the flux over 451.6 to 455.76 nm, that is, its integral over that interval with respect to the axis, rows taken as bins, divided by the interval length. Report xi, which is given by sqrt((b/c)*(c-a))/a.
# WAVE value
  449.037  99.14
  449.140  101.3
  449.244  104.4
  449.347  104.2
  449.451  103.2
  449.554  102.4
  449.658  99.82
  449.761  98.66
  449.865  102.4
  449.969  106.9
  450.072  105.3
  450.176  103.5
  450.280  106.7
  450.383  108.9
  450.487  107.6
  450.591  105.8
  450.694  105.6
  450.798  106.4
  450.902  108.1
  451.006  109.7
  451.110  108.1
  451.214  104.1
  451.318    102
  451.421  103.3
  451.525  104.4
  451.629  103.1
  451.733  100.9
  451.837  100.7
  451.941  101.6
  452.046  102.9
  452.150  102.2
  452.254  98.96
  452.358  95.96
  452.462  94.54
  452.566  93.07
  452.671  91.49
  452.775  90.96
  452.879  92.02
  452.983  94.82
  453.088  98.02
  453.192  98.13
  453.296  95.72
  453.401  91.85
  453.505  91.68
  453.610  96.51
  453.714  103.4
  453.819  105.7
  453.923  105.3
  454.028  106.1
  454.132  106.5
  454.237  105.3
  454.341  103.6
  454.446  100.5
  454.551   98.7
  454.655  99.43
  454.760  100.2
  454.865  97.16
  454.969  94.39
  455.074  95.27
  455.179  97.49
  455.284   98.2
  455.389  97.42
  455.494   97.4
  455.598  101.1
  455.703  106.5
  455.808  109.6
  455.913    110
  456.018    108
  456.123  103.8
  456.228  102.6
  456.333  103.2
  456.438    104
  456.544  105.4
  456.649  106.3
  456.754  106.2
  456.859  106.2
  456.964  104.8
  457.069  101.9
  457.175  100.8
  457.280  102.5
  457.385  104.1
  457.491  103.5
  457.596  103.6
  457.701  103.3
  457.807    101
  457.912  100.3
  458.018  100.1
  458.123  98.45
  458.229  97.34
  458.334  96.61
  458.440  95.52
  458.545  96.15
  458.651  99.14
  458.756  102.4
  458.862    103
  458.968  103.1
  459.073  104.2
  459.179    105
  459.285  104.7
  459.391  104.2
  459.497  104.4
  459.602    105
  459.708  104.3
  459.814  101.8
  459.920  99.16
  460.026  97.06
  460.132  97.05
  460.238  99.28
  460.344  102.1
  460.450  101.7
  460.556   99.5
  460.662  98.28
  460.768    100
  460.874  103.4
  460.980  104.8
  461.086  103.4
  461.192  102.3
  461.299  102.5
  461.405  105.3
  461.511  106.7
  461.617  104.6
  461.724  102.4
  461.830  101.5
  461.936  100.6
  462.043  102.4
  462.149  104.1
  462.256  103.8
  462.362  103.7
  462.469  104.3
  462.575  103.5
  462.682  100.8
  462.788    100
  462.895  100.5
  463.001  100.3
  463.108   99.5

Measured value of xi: 0.0179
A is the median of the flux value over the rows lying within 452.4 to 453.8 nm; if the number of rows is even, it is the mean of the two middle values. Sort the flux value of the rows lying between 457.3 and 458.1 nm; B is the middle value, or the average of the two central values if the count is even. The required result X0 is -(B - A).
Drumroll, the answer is -9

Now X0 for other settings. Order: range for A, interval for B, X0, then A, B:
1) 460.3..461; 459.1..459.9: -3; 102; 104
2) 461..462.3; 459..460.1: -1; 103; 104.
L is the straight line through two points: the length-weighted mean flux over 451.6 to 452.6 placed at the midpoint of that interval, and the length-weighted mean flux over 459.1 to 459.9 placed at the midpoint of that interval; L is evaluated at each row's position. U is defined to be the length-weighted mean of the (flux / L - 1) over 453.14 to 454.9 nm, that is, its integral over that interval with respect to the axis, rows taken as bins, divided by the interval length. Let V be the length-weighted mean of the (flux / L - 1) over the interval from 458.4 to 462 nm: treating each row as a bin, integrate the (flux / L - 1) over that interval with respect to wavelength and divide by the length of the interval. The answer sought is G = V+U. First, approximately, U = -0.002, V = -0.023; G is -0.025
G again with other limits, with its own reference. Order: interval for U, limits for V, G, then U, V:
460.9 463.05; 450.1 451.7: 0.048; -0.024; 0.072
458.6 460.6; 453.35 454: -0.030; -0.019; -0.010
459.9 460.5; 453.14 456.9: -0.043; -0.047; 0.004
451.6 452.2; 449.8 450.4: 0.098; 0.026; 0.072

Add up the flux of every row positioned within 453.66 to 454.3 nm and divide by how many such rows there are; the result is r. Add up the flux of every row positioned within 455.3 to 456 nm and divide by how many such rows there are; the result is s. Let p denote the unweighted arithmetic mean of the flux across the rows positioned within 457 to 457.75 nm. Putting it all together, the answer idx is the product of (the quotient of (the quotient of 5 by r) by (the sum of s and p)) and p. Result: 0.0236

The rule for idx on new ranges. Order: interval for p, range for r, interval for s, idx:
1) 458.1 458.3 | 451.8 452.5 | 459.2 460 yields 0.0244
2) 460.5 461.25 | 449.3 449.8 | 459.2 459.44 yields 0.0243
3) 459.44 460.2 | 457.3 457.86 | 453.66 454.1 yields 0.0238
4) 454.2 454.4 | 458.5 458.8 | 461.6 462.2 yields 0.0254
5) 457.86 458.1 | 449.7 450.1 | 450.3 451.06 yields 0.0234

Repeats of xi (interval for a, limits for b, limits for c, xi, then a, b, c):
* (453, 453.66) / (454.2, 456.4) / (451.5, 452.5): 0.0243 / 95.2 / 101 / 100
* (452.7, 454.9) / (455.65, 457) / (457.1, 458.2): 0.0164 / 99.1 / 106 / 102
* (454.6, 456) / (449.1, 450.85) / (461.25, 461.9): 0.0182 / 100.6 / 104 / 104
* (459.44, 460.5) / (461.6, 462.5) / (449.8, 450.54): 0.0206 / 101.2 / 103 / 106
